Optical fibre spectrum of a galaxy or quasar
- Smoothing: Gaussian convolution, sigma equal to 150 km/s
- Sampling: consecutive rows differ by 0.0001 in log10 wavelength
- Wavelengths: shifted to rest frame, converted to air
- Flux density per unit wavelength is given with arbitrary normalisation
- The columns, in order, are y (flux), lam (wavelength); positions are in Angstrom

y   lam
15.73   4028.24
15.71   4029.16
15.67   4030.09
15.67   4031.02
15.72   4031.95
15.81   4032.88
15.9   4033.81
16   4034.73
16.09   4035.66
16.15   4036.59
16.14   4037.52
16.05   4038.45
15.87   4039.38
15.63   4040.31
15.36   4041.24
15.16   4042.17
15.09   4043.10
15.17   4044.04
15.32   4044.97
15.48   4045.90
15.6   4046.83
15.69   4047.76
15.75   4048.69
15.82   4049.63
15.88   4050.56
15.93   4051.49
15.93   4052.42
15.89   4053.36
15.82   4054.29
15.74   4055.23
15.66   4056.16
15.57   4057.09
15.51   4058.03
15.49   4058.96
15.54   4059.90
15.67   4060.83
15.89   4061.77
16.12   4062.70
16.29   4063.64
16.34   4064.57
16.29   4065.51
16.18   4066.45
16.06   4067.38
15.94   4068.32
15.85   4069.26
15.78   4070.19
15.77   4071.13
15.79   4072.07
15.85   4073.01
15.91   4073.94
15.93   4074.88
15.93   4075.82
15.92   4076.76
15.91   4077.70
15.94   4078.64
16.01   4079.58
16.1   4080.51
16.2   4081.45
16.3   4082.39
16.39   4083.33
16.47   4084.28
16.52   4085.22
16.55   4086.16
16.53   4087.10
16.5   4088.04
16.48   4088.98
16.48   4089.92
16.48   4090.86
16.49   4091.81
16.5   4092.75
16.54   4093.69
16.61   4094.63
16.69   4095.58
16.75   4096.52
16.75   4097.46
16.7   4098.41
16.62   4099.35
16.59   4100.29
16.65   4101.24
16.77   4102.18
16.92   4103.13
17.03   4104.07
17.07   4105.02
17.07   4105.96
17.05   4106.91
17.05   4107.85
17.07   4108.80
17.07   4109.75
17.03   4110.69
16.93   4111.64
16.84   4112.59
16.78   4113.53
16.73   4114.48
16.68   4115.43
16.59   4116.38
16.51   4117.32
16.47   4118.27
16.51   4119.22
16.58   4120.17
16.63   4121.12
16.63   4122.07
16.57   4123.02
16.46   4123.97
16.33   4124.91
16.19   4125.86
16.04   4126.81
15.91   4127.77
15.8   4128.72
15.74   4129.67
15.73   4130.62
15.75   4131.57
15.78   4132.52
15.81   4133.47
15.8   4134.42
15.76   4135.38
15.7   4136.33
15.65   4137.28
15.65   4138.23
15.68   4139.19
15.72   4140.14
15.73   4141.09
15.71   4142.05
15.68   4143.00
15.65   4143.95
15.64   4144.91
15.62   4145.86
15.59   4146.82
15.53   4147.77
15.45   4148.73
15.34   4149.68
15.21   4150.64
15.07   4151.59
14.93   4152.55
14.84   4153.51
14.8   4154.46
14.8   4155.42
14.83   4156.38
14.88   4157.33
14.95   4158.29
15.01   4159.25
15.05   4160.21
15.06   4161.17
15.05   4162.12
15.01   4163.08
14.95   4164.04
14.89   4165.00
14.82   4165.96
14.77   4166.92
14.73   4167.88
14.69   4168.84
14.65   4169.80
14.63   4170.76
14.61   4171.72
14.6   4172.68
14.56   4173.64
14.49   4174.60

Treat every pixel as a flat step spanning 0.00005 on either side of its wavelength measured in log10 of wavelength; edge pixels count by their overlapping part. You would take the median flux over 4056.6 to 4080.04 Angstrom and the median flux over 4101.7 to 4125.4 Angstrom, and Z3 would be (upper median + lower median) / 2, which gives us 16.3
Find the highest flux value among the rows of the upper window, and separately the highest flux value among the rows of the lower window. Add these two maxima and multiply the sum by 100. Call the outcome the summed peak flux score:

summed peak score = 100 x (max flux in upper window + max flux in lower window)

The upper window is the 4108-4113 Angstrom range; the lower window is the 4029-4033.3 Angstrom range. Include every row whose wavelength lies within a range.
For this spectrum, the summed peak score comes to 3288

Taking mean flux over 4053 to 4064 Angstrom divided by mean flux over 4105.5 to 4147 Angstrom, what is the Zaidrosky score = 0.97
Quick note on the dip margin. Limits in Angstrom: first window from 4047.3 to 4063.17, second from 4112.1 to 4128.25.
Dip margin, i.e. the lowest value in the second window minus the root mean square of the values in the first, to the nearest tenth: 0.2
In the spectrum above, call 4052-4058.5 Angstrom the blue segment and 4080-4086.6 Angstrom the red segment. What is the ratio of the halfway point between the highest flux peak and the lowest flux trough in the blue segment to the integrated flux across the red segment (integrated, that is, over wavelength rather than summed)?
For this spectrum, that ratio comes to 0.146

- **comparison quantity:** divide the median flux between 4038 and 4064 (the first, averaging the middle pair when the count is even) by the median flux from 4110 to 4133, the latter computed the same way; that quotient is 0.95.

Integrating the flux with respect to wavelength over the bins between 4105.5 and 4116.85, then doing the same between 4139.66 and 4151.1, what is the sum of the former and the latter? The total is 370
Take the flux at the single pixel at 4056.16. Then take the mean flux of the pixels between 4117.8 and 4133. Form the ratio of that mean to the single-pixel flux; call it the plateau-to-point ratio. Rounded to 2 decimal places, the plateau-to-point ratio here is 1.03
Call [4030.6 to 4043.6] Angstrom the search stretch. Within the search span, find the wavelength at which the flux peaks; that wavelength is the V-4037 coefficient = 4036.59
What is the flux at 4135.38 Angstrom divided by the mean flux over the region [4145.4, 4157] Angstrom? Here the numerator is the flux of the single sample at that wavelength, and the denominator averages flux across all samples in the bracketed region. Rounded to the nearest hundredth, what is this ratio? 1.04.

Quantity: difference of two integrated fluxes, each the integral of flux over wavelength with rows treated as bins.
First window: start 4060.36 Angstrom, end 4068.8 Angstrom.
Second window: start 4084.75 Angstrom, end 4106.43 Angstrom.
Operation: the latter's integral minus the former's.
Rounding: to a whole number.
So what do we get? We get 226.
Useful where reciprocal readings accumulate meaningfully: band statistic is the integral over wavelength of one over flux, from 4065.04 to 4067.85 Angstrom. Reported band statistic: 0.17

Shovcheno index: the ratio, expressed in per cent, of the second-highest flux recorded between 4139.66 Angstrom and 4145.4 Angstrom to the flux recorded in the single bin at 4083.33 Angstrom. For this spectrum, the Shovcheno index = 96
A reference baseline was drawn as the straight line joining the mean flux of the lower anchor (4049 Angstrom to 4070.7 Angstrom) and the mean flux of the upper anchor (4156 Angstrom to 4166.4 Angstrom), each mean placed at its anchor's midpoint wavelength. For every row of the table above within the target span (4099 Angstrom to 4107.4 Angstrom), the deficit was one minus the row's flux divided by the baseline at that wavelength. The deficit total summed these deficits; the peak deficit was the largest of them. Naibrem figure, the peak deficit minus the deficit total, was 0.73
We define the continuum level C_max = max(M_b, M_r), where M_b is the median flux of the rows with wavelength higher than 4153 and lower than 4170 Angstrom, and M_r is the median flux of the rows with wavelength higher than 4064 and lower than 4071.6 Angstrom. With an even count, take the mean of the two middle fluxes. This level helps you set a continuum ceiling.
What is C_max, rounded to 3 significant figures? 16.0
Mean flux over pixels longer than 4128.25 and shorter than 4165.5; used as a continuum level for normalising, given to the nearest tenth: 15.4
